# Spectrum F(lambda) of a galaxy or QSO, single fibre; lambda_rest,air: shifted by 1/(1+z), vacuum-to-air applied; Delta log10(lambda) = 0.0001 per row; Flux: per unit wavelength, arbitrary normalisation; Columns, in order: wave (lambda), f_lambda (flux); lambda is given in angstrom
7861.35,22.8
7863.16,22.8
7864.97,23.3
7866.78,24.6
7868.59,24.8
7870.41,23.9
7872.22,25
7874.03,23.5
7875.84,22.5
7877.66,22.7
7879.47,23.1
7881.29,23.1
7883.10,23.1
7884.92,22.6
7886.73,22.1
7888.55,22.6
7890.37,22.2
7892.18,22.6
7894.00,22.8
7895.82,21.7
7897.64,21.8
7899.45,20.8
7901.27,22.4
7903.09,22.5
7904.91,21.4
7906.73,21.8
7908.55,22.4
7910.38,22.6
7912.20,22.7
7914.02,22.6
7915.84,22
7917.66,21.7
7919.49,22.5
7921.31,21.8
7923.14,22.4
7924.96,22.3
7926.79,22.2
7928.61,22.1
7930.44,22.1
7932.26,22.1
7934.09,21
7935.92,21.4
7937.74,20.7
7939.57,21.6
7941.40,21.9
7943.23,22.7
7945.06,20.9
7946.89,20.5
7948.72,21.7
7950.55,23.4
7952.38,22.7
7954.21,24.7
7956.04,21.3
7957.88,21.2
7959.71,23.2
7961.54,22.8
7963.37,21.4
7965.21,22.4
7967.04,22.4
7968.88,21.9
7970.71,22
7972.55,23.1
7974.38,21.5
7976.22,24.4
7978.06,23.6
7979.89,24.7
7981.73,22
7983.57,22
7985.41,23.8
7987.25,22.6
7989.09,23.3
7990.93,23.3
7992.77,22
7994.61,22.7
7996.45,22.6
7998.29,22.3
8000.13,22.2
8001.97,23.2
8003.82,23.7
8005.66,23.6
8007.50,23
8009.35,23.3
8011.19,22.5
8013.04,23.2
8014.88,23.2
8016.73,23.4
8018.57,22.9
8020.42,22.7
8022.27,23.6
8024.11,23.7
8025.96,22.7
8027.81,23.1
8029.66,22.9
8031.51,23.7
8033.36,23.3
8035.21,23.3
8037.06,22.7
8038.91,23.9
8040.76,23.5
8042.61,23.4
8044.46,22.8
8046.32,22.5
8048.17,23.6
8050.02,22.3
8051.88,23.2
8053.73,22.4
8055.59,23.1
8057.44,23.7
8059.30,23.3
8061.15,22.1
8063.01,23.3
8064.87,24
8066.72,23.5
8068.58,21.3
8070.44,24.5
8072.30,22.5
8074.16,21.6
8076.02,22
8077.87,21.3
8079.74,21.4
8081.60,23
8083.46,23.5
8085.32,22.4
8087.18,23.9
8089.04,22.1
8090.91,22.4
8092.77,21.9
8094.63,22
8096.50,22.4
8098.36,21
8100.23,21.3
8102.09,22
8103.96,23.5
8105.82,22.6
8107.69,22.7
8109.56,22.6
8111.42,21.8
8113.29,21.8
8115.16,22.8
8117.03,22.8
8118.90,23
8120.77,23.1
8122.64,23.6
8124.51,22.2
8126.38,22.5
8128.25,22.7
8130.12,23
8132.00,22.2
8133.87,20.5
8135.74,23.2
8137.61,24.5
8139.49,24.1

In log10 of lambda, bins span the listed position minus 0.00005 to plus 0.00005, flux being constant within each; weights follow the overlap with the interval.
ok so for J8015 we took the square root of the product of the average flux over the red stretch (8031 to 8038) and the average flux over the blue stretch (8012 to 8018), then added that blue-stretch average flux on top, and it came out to 46.5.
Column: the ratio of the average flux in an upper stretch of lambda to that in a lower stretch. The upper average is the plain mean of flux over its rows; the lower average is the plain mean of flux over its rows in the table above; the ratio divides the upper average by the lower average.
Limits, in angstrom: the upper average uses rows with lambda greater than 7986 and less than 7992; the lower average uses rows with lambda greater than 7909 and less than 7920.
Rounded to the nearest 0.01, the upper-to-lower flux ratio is 1.03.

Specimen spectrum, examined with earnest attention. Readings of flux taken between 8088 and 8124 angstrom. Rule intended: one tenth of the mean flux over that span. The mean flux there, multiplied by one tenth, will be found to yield 2.24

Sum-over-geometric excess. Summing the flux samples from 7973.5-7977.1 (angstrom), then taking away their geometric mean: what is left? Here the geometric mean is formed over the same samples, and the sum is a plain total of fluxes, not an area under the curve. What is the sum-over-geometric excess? 23.0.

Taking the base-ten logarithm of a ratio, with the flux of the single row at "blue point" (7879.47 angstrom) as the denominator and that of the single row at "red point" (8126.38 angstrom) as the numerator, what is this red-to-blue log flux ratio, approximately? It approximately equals -0.011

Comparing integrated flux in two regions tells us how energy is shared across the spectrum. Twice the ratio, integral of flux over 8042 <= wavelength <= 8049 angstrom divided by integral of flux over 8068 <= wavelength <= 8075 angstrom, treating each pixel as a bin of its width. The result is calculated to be 2.05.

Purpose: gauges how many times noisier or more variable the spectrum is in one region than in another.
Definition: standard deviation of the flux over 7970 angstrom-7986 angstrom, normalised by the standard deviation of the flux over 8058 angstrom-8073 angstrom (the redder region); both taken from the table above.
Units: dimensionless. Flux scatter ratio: 1.1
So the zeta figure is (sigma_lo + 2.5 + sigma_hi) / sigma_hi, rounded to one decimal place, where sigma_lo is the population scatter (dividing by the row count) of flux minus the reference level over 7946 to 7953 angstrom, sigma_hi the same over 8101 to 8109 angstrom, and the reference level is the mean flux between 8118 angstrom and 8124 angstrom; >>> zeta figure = 7.7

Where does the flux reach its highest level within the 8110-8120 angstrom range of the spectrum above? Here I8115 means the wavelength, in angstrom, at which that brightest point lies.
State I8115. 8118.90 angstrom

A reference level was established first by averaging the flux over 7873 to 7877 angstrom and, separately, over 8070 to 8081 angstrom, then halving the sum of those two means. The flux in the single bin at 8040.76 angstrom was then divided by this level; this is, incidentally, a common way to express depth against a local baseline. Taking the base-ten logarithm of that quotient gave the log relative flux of 0.017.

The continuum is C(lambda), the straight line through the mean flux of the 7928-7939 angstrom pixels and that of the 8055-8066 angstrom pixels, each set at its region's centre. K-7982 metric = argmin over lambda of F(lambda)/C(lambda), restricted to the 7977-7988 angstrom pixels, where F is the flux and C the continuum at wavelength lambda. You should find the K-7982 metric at 7983.57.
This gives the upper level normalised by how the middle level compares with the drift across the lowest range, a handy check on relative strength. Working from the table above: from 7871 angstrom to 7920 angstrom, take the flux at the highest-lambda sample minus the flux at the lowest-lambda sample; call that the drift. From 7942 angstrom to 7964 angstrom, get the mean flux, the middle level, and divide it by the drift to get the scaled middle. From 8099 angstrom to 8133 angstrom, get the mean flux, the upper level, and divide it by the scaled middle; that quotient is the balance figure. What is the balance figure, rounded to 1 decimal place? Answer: -2.5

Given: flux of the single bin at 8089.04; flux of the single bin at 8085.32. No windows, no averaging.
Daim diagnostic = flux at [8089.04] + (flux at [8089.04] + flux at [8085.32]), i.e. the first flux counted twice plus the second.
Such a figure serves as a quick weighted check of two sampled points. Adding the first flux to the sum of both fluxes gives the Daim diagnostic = 66.6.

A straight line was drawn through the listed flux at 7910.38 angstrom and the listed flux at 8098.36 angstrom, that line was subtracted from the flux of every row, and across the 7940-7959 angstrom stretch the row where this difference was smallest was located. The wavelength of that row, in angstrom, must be 7946.89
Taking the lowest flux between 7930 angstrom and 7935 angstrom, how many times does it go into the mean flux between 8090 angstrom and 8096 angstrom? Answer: 1.05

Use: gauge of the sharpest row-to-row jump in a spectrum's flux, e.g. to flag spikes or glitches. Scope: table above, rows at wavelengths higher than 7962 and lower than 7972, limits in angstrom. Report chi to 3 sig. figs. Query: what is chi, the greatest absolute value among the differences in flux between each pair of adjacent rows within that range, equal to 1.00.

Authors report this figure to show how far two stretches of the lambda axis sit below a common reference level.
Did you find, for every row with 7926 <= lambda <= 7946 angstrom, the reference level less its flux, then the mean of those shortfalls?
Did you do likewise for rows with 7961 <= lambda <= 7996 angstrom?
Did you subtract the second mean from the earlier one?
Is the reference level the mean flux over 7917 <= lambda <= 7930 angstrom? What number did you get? 1.0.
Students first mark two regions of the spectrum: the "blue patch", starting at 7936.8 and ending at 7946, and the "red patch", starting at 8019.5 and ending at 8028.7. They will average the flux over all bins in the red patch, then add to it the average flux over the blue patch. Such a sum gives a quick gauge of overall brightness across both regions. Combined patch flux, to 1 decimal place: 44.7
